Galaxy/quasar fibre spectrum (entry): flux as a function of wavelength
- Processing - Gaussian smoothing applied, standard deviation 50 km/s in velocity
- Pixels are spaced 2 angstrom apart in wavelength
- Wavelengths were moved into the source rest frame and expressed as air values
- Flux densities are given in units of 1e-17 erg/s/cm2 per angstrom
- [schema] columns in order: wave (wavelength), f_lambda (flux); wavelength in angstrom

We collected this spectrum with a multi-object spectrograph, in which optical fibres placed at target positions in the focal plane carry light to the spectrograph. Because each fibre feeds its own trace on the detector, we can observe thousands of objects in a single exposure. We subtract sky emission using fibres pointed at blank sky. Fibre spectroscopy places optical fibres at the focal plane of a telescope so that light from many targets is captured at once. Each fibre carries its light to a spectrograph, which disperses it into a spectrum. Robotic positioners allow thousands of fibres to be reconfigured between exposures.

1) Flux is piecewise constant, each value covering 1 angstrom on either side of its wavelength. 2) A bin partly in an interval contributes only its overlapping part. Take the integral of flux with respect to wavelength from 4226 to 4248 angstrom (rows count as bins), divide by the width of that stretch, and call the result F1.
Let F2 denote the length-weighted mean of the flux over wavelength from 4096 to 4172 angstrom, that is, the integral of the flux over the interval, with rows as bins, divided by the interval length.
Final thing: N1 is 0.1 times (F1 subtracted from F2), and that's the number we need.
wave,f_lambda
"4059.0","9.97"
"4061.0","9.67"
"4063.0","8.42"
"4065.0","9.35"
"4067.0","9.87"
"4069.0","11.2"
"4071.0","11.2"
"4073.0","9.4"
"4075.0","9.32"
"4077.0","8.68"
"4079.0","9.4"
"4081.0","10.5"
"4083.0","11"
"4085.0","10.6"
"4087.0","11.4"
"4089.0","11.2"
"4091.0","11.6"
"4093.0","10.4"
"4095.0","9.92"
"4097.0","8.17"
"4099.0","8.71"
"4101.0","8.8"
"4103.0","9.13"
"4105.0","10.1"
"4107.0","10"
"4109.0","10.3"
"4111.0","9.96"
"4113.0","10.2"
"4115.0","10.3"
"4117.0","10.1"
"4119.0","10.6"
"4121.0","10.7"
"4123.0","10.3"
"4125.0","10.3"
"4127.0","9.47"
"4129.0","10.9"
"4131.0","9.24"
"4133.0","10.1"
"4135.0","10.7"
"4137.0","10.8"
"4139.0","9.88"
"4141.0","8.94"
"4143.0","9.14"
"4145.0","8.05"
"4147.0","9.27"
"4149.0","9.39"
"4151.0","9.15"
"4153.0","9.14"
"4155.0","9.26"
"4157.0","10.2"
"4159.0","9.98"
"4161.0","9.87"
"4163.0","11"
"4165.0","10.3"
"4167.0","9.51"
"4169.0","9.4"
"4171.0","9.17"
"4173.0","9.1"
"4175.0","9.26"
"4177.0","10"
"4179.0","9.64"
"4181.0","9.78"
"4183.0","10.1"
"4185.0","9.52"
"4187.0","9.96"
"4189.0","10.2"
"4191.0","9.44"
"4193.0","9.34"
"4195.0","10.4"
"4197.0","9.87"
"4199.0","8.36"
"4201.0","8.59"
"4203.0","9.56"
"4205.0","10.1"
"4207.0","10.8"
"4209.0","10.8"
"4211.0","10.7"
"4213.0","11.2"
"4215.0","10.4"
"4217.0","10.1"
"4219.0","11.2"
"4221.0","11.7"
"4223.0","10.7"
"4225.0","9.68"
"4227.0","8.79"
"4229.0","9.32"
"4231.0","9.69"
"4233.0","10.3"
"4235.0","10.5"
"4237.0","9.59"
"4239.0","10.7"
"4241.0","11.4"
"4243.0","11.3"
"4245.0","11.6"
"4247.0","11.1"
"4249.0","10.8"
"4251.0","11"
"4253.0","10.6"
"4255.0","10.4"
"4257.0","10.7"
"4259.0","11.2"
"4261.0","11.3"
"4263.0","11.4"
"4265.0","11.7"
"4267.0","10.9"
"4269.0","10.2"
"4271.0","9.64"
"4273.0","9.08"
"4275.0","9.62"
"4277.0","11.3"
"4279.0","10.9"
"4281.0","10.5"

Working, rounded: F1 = 10.4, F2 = 9.8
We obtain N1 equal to -0.06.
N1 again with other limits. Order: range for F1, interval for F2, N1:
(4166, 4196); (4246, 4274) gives 0.11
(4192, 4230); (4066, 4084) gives 0.00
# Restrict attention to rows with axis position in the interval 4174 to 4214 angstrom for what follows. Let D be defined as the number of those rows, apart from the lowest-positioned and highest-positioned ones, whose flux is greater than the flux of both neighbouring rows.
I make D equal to 4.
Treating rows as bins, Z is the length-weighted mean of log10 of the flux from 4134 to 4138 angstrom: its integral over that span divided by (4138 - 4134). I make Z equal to 1.03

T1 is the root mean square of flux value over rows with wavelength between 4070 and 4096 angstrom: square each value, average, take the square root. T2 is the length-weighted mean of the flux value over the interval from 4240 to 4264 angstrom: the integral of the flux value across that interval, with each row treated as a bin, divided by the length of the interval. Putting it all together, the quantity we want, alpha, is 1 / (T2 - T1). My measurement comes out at 1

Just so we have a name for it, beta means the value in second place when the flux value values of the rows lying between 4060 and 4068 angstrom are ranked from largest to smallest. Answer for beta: 9.67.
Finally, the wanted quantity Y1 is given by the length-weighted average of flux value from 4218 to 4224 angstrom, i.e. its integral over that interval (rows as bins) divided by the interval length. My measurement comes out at 11.20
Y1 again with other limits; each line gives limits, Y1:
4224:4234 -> 9.56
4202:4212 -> 10.39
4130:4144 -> 9.83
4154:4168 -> 10.02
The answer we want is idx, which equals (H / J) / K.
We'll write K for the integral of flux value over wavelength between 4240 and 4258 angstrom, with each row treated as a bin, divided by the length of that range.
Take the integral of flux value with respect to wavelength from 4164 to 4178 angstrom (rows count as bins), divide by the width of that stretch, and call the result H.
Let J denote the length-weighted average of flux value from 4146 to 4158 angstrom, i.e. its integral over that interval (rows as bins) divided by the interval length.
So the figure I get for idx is 0.092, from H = 9.5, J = 9.4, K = 11.0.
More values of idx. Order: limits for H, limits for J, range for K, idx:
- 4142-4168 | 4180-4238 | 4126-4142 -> 0.095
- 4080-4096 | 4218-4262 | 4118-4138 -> 0.099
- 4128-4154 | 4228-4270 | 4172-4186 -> 0.093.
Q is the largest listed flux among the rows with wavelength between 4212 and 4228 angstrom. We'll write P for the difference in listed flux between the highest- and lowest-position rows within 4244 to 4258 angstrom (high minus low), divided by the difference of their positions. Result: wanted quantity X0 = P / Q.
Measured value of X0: -0.006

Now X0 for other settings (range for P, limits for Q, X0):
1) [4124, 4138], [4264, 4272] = 0.004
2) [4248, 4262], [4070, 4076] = 0.004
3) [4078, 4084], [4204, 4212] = 0.037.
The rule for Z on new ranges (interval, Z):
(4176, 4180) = 0.99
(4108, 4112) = 1.01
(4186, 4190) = 1.00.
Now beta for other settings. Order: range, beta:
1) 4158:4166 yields 10.3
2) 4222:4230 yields 9.68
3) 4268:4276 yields 9.64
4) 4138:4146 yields 9.14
